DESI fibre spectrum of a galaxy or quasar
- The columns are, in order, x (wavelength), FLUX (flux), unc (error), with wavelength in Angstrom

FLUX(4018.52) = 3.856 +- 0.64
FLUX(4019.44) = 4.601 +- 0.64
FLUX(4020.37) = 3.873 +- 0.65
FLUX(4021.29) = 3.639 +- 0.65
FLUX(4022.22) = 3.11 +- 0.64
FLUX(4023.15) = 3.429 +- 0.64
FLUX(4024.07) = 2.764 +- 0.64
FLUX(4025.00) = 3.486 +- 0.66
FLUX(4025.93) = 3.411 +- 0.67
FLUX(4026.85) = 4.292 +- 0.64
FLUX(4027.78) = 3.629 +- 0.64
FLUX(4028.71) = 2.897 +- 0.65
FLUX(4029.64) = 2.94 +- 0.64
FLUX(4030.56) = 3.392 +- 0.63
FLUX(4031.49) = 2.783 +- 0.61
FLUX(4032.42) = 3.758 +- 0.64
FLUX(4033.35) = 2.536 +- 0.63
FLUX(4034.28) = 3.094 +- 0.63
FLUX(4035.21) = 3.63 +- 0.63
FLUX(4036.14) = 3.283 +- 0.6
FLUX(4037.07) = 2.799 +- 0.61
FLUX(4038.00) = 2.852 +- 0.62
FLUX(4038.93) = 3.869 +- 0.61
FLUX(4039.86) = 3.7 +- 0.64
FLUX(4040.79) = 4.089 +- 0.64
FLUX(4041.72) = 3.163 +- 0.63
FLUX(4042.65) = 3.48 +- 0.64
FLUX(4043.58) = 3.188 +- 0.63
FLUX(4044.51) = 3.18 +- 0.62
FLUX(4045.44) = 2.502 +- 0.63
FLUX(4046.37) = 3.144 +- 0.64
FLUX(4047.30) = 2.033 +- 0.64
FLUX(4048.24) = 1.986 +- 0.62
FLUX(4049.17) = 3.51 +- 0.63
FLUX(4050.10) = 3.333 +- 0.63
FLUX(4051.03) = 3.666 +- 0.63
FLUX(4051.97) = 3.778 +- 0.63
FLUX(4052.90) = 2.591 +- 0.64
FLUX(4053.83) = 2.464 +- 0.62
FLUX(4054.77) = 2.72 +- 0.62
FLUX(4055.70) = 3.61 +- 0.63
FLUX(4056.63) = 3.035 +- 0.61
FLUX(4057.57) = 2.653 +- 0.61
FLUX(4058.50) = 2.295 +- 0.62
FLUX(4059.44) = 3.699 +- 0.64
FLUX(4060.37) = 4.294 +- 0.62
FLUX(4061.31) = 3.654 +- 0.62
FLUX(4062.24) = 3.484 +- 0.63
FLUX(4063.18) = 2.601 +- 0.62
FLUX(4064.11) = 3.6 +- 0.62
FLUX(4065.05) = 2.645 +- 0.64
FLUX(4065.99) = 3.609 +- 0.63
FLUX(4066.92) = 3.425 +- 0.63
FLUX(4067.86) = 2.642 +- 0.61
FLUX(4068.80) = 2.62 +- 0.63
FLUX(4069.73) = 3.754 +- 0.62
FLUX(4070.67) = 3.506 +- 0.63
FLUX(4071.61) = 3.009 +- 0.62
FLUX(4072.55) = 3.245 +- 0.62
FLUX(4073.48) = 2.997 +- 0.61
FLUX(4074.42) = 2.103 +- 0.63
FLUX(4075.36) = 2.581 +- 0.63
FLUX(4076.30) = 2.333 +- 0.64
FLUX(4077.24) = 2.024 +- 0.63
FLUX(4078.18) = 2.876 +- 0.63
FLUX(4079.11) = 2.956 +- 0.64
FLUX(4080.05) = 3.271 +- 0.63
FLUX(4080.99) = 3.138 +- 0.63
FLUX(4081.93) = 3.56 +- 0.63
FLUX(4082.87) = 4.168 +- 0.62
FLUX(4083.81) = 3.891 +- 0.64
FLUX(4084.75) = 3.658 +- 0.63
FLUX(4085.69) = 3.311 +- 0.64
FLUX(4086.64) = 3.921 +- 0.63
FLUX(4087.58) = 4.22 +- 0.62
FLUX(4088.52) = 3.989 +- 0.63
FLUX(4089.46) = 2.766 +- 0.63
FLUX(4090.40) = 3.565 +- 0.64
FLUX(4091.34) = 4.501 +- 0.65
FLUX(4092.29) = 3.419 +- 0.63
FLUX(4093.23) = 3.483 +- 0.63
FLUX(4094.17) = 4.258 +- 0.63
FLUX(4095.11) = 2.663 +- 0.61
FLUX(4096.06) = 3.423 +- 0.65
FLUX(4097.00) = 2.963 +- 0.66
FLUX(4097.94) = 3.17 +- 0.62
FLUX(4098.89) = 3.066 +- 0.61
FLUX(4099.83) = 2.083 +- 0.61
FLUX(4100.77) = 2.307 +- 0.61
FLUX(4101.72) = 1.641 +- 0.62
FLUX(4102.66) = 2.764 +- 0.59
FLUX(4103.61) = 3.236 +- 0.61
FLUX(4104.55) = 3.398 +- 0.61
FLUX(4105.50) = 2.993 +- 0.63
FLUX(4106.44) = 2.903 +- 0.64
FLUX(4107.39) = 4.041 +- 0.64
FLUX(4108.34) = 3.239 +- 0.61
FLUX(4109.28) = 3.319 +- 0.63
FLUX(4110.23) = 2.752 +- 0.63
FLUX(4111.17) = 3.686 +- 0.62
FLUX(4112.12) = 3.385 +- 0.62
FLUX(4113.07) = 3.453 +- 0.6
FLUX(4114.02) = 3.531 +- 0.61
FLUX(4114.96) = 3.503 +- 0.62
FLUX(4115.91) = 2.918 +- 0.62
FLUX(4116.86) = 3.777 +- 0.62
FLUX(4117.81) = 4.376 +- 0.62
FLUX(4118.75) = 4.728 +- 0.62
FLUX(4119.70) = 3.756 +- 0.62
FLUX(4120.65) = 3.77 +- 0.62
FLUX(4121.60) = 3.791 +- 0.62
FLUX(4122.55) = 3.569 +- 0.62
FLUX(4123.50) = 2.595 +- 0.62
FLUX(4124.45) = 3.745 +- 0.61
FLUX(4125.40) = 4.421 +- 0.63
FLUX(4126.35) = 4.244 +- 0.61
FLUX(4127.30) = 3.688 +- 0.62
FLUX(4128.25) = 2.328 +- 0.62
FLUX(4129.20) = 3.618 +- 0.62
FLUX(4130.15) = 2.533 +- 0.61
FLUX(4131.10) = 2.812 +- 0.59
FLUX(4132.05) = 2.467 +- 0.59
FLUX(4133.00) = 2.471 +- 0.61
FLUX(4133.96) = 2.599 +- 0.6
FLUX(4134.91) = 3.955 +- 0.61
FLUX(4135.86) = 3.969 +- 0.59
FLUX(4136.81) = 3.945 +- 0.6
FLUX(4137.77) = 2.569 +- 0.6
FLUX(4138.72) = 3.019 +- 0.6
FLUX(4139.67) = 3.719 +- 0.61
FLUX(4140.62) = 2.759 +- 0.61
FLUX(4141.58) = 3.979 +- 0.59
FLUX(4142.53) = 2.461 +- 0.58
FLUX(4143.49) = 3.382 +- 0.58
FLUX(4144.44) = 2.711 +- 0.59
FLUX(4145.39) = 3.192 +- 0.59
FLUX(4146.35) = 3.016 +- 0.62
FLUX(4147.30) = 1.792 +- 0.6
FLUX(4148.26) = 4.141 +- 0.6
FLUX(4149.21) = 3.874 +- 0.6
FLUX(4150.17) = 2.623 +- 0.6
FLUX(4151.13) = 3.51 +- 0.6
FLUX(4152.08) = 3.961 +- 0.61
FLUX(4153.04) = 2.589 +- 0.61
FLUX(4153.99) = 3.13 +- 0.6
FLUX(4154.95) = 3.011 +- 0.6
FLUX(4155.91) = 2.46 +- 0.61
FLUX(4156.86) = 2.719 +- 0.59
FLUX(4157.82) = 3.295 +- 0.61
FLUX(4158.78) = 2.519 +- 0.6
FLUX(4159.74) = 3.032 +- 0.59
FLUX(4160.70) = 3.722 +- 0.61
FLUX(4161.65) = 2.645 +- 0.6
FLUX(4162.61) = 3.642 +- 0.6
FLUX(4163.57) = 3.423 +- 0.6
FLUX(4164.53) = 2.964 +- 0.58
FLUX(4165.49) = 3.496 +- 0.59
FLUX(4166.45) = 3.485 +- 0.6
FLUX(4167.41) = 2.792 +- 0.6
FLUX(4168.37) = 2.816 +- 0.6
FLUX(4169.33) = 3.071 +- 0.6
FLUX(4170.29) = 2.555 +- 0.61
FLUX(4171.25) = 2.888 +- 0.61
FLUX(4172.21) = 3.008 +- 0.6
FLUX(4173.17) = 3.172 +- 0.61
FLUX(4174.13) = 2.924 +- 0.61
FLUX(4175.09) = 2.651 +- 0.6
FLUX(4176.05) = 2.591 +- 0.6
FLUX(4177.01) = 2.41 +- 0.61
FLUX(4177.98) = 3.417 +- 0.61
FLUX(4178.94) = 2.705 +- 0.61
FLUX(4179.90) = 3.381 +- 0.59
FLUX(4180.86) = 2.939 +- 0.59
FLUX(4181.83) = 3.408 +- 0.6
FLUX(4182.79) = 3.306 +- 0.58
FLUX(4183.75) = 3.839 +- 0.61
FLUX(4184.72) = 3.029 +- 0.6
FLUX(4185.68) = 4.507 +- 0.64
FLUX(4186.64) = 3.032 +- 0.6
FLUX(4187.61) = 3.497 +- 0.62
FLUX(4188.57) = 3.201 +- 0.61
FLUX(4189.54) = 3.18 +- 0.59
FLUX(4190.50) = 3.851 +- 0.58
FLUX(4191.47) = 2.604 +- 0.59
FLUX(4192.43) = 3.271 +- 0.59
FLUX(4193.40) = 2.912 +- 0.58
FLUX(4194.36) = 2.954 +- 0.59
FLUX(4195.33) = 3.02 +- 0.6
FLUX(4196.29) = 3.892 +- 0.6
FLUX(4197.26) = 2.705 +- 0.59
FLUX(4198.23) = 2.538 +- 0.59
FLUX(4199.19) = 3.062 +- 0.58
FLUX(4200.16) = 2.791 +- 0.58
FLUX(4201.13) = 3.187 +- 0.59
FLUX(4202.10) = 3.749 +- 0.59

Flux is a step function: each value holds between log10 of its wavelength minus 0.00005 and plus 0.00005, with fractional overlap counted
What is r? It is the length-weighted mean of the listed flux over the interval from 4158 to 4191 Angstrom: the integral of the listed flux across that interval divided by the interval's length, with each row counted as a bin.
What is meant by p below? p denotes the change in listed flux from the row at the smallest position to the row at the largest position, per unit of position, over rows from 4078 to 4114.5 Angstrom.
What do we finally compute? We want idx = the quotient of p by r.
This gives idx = 0.006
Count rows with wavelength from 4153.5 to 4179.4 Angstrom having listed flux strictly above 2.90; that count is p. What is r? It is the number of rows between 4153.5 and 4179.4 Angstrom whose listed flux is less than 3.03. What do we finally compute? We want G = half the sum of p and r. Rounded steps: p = 15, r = 16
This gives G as 15.5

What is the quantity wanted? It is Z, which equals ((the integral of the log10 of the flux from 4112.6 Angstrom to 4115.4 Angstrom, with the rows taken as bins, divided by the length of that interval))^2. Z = 0.296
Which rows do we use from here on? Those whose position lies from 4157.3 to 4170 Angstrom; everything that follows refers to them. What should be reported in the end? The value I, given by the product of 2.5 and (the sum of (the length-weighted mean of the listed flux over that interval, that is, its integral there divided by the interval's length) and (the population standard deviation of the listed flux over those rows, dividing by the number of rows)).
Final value 8.8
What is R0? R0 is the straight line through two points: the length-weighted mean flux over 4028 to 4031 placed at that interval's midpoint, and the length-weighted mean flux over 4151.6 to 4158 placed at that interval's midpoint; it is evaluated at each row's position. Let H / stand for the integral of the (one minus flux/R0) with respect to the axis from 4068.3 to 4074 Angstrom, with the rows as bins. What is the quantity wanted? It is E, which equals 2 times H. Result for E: -0.3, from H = -0.2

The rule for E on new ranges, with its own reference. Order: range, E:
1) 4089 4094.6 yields -2.2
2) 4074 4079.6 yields 2.2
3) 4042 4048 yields 0.8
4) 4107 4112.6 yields -1.3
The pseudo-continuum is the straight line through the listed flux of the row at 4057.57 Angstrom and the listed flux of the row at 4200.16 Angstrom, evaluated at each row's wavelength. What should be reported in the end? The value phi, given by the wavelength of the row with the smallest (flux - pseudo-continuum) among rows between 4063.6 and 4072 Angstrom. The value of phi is 4068.80 Angstrom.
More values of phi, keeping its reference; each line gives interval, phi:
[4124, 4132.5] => 4128.25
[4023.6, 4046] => 4045.44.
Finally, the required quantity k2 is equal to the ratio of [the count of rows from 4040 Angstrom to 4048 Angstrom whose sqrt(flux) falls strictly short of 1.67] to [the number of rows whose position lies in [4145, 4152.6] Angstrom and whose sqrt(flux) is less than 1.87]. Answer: 0.5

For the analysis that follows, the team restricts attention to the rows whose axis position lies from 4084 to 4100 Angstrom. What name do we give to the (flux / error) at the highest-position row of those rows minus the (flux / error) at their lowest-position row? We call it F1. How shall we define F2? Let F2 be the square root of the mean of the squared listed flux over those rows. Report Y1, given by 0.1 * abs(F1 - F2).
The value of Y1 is 0.59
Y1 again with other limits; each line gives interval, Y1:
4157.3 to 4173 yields 0.35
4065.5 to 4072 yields 0.41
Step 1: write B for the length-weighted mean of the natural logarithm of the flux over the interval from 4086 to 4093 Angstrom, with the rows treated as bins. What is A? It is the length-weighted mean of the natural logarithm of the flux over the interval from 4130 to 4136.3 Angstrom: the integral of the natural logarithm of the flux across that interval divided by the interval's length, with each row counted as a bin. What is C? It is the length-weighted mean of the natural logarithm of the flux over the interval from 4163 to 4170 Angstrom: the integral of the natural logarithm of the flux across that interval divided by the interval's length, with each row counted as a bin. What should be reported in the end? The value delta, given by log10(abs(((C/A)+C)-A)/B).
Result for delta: -0.07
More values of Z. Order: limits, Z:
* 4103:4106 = 0.253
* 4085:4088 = 0.332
